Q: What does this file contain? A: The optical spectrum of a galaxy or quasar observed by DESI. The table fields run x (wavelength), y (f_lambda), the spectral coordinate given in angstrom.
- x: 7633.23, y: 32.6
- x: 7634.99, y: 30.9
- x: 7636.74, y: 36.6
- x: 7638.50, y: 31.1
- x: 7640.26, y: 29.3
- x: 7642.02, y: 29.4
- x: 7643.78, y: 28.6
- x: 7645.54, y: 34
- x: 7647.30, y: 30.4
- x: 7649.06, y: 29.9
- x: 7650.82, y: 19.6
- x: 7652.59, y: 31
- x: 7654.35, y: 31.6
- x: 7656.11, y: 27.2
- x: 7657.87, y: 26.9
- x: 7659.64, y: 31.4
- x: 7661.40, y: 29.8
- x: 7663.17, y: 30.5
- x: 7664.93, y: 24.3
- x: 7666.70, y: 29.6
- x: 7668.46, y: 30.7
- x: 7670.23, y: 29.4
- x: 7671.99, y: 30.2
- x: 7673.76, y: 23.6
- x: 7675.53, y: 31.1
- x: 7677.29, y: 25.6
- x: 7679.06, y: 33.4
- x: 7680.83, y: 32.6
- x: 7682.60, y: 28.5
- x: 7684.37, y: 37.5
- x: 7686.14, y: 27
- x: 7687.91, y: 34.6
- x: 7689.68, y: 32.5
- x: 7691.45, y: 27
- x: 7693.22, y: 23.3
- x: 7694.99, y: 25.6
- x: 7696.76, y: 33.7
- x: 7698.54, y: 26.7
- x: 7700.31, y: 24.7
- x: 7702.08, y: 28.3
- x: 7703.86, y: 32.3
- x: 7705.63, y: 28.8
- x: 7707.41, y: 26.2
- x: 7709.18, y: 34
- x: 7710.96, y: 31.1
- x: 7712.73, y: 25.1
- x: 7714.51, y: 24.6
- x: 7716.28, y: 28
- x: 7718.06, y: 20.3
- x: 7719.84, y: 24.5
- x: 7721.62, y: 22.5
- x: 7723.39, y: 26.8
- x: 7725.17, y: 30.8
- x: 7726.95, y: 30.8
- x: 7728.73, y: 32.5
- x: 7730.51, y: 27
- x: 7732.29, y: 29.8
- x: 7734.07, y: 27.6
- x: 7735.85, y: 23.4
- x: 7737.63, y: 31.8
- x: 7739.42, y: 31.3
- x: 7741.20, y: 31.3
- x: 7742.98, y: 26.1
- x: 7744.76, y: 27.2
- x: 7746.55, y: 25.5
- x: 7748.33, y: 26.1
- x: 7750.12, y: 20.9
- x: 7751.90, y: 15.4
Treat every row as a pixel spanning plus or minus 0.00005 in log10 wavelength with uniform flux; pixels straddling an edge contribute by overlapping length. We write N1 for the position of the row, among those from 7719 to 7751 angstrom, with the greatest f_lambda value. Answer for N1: 7728.73 angstrom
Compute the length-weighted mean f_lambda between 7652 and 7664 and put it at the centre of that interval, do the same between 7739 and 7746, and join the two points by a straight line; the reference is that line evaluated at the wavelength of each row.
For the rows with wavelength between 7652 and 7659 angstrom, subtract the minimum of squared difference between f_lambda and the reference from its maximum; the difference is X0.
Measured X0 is 7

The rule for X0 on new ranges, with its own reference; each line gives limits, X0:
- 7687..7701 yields 31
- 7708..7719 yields 74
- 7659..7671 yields 29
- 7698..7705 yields 19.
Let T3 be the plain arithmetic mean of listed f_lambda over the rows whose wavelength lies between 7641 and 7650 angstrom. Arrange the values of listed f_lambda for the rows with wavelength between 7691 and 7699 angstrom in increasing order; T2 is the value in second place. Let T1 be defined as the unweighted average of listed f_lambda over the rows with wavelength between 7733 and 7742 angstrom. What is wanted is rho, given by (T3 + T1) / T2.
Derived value 2.33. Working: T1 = 29.1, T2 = 25.6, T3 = 30.5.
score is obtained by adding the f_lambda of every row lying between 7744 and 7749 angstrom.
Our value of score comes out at 79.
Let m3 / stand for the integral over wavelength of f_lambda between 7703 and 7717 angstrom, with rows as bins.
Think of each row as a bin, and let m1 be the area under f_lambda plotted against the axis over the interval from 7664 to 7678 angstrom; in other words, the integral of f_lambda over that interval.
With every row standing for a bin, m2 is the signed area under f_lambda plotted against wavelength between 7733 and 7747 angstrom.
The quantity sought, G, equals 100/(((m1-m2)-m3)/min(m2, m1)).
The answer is -98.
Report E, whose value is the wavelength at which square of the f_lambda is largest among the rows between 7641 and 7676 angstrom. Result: 7645.54 angstrom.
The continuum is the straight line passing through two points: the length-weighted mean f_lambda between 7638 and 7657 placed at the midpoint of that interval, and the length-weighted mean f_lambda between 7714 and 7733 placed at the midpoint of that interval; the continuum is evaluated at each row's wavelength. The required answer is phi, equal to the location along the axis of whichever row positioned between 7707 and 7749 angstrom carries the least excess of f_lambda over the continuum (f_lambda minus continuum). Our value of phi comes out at 7718.06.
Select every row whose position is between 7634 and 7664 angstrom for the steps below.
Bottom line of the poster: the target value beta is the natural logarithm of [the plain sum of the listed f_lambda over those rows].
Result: 6.2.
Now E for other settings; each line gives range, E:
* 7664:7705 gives 7684.37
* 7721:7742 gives 7728.73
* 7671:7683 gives 7679.06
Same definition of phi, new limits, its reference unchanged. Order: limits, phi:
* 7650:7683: 7650.82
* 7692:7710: 7693.22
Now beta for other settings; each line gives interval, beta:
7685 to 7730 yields 6.6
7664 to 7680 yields 5.6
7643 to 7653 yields 5.2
